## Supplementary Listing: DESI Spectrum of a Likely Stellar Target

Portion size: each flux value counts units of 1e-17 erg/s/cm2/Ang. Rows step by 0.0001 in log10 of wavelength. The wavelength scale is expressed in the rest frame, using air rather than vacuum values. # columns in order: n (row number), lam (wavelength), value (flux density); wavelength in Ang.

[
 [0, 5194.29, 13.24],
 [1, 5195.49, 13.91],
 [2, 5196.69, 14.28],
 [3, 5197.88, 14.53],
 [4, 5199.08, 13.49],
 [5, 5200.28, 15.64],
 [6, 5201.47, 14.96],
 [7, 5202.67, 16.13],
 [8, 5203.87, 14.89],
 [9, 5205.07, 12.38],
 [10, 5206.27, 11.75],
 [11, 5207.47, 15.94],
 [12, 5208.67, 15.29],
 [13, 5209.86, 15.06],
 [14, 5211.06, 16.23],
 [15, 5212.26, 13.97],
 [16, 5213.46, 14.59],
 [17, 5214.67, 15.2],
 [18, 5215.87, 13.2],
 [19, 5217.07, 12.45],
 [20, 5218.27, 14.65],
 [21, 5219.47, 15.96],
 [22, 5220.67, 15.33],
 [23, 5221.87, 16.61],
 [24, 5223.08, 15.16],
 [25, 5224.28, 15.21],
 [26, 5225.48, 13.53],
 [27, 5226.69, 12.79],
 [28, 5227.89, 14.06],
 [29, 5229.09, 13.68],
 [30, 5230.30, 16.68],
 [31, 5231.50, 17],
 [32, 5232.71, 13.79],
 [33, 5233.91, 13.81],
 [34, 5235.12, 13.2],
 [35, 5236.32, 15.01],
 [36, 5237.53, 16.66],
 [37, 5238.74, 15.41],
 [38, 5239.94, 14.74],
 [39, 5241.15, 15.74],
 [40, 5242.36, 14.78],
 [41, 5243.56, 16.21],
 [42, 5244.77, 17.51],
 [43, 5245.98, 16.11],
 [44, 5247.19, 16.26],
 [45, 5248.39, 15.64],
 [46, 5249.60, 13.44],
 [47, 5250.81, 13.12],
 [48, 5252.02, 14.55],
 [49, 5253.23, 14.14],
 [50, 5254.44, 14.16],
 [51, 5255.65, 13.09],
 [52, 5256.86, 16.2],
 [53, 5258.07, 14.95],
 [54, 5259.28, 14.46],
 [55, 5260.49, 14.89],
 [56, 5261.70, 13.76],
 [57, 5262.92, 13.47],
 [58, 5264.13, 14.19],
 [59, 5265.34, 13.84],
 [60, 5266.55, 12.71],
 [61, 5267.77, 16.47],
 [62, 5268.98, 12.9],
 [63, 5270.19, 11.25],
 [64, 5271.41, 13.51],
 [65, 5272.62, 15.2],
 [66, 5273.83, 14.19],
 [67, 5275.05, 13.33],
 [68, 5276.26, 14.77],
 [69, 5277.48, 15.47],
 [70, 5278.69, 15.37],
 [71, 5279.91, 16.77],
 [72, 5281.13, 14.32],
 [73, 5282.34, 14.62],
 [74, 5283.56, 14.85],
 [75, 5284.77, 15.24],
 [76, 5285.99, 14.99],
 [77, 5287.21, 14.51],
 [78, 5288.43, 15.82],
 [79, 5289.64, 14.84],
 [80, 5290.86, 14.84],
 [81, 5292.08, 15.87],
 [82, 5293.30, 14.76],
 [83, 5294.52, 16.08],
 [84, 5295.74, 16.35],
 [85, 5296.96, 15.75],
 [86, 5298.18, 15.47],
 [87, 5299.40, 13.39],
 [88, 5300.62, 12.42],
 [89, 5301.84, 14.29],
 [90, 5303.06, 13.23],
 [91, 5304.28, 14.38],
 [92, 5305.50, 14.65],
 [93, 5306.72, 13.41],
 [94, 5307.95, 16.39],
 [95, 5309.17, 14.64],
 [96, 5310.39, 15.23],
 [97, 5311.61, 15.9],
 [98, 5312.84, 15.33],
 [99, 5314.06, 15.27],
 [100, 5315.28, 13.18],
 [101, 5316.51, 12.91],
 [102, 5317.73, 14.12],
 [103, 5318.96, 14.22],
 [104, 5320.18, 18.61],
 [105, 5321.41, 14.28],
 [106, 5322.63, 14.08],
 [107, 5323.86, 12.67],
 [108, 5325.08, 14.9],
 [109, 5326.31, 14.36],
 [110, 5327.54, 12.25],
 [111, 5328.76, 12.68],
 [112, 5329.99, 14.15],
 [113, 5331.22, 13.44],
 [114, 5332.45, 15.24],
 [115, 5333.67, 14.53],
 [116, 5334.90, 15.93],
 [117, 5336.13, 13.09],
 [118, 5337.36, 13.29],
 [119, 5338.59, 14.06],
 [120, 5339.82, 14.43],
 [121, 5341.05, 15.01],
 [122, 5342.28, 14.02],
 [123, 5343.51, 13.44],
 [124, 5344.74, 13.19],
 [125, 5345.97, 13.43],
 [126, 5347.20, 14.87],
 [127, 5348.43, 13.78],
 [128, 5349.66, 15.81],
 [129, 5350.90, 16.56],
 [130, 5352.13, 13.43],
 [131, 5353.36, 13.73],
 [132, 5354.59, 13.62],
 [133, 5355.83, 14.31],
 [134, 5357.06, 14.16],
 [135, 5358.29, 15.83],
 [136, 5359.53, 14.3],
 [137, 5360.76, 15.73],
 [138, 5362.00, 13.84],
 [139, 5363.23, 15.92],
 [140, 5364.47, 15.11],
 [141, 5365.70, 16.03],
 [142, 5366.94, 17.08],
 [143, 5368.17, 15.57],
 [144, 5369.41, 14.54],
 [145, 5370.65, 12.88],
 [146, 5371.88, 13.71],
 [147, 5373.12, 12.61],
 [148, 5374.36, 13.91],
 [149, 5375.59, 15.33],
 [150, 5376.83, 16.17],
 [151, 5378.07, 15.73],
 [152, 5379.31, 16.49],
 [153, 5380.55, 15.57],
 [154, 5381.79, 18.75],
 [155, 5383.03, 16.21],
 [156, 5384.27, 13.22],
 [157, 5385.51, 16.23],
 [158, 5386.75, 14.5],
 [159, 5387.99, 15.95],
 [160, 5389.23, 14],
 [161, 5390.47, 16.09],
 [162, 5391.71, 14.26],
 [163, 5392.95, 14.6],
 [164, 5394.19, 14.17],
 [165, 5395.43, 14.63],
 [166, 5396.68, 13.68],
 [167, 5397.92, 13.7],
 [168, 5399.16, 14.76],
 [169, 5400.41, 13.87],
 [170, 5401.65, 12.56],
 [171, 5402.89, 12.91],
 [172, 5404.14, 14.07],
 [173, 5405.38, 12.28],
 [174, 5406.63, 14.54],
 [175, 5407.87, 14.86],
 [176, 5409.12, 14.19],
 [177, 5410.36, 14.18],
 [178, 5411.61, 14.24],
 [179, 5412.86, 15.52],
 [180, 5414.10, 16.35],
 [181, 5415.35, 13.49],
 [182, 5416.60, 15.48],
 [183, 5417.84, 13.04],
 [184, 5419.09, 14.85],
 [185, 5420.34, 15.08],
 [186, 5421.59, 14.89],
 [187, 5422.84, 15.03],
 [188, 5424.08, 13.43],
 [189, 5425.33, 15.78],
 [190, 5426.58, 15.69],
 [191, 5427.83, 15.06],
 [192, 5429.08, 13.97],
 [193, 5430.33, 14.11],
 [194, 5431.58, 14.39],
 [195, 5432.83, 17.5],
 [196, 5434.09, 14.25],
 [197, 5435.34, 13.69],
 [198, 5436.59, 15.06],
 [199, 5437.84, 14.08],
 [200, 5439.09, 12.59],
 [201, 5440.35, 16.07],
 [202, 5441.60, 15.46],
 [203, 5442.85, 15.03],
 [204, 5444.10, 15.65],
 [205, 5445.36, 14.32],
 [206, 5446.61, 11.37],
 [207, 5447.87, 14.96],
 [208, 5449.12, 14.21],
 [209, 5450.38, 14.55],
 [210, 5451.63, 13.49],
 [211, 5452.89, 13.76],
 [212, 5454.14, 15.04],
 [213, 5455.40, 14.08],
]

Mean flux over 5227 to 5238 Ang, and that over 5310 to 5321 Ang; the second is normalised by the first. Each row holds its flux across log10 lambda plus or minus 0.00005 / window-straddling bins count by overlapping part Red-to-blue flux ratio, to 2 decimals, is 1.01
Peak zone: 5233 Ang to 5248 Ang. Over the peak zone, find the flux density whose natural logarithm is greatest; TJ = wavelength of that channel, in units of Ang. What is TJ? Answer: 5244.77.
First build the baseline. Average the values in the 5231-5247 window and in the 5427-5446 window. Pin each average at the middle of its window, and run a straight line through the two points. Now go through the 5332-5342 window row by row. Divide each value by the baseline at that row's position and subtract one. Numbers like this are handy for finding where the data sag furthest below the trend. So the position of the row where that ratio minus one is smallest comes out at 5336.13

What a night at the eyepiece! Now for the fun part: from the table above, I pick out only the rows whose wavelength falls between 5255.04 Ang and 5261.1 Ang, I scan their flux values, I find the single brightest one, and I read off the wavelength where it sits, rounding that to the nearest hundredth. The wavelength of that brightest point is 5256.86 Ang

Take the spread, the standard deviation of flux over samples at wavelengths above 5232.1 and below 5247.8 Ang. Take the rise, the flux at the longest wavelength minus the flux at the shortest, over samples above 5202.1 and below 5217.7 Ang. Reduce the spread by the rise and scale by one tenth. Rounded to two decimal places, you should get 0.49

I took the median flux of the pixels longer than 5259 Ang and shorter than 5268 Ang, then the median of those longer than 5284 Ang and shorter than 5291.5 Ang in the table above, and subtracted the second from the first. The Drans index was -0.9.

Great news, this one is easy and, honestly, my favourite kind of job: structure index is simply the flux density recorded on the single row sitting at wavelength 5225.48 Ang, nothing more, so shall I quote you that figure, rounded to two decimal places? 13.53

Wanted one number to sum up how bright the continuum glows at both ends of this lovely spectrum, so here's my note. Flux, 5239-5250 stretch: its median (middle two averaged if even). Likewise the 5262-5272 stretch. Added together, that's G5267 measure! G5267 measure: 29.2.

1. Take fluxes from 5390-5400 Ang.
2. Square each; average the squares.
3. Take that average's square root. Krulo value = 14.5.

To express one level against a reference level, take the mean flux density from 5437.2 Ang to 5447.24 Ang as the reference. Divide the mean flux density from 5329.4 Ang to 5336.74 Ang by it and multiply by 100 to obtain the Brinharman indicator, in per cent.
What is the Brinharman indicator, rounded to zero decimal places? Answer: 101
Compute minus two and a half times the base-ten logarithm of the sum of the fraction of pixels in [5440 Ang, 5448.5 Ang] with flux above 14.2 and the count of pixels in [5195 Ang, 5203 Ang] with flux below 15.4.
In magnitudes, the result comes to -1.92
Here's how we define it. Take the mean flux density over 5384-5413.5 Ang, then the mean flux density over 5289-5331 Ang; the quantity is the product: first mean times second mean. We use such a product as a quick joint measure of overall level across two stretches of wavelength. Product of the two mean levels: 208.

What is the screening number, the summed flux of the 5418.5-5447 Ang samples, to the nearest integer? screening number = 337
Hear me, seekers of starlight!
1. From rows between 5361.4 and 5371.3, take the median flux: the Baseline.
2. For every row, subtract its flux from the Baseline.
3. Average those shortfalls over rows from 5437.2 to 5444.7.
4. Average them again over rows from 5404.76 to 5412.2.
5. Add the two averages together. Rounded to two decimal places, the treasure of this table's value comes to 1.82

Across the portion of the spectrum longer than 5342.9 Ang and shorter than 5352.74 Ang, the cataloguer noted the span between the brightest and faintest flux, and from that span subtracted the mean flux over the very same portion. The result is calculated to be -10.9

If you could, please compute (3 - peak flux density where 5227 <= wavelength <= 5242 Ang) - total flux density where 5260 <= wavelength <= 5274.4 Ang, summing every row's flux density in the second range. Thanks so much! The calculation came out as -180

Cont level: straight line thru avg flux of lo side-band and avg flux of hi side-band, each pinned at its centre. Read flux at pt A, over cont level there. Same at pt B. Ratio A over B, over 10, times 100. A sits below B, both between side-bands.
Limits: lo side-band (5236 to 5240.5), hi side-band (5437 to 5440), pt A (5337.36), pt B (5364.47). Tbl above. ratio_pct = 8.6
